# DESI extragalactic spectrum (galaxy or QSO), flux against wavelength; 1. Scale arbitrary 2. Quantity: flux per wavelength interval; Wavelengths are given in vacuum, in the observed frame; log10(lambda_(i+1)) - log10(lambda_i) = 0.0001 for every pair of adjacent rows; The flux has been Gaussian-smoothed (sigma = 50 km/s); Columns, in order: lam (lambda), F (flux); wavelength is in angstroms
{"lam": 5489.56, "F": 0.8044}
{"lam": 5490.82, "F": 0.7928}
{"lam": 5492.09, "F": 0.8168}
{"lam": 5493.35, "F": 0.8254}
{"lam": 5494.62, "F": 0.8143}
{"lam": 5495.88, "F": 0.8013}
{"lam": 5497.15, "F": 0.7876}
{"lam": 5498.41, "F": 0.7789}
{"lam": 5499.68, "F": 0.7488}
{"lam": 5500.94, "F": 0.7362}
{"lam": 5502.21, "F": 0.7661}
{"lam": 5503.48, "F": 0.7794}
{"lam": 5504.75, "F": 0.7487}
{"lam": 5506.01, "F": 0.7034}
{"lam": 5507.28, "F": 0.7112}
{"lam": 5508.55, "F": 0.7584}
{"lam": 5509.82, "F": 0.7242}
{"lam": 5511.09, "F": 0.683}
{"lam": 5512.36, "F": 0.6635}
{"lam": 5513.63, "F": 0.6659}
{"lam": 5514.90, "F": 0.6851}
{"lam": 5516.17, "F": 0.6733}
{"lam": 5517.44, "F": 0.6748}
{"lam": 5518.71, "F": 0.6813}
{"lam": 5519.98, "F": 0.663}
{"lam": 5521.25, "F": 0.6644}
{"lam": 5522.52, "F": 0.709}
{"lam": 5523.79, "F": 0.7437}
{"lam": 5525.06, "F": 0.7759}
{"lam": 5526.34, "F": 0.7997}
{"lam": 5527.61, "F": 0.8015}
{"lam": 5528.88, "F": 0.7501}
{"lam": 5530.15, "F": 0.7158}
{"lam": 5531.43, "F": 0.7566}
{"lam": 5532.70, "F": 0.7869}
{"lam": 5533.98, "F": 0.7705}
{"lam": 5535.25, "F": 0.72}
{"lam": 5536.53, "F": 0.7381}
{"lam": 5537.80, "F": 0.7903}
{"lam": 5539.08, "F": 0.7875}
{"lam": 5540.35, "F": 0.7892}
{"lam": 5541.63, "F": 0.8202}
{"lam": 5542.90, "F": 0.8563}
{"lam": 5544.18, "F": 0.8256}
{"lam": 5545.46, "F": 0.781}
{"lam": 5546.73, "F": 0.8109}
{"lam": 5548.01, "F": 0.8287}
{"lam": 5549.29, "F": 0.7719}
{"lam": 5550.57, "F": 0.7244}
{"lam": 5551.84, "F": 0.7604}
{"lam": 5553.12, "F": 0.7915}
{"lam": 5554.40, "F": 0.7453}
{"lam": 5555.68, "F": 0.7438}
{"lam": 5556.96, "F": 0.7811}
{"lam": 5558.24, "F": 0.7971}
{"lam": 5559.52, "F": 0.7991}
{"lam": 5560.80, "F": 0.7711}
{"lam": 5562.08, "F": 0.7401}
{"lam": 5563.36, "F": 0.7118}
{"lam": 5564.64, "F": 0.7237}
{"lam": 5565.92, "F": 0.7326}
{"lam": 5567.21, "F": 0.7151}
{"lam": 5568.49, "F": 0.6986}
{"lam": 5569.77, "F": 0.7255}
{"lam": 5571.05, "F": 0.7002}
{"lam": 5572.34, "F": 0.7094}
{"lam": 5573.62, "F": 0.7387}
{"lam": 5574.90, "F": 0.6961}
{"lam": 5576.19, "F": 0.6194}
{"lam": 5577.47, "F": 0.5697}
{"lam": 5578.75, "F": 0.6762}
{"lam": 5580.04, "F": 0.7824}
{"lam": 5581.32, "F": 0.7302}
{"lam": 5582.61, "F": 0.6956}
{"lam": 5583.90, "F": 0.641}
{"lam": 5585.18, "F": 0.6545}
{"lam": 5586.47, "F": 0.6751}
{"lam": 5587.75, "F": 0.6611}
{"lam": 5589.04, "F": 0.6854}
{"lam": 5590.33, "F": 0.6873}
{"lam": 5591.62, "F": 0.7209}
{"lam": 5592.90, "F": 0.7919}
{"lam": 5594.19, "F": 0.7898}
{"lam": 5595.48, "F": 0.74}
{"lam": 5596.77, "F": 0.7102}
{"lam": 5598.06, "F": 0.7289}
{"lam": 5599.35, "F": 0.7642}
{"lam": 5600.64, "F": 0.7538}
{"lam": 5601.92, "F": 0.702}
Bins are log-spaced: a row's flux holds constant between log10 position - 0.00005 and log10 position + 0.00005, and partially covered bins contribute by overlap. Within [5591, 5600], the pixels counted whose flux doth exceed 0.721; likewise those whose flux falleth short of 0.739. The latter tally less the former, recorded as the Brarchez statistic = -2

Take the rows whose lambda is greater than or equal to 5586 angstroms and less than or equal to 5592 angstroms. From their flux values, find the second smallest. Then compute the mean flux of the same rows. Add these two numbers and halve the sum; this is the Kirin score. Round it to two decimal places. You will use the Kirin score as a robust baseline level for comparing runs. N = 0.68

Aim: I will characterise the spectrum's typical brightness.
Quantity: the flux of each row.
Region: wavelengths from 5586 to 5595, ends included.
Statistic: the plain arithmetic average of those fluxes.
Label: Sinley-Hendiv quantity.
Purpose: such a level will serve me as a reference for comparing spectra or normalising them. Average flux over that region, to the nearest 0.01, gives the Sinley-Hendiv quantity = 0.72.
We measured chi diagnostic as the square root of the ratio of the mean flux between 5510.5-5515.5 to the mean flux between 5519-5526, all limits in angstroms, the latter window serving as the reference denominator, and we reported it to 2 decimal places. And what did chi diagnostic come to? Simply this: 0.97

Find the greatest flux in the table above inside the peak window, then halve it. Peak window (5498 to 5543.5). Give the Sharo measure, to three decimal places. 0.428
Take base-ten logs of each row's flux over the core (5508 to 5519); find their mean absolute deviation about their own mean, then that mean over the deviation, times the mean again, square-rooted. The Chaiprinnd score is 1.37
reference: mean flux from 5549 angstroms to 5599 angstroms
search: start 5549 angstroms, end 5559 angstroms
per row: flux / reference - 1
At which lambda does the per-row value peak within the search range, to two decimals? 5558.24 angstroms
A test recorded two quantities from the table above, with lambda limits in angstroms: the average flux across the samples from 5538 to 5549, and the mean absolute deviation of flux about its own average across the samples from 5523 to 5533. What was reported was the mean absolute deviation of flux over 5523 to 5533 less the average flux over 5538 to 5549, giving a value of -0.79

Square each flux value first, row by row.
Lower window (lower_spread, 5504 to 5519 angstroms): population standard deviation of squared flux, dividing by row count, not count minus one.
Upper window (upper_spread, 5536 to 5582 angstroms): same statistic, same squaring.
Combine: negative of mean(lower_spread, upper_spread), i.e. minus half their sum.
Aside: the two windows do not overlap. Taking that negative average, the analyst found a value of -0.063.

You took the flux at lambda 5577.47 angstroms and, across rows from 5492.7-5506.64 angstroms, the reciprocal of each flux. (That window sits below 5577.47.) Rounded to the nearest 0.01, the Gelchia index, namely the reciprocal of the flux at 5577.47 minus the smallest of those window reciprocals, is 0.54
